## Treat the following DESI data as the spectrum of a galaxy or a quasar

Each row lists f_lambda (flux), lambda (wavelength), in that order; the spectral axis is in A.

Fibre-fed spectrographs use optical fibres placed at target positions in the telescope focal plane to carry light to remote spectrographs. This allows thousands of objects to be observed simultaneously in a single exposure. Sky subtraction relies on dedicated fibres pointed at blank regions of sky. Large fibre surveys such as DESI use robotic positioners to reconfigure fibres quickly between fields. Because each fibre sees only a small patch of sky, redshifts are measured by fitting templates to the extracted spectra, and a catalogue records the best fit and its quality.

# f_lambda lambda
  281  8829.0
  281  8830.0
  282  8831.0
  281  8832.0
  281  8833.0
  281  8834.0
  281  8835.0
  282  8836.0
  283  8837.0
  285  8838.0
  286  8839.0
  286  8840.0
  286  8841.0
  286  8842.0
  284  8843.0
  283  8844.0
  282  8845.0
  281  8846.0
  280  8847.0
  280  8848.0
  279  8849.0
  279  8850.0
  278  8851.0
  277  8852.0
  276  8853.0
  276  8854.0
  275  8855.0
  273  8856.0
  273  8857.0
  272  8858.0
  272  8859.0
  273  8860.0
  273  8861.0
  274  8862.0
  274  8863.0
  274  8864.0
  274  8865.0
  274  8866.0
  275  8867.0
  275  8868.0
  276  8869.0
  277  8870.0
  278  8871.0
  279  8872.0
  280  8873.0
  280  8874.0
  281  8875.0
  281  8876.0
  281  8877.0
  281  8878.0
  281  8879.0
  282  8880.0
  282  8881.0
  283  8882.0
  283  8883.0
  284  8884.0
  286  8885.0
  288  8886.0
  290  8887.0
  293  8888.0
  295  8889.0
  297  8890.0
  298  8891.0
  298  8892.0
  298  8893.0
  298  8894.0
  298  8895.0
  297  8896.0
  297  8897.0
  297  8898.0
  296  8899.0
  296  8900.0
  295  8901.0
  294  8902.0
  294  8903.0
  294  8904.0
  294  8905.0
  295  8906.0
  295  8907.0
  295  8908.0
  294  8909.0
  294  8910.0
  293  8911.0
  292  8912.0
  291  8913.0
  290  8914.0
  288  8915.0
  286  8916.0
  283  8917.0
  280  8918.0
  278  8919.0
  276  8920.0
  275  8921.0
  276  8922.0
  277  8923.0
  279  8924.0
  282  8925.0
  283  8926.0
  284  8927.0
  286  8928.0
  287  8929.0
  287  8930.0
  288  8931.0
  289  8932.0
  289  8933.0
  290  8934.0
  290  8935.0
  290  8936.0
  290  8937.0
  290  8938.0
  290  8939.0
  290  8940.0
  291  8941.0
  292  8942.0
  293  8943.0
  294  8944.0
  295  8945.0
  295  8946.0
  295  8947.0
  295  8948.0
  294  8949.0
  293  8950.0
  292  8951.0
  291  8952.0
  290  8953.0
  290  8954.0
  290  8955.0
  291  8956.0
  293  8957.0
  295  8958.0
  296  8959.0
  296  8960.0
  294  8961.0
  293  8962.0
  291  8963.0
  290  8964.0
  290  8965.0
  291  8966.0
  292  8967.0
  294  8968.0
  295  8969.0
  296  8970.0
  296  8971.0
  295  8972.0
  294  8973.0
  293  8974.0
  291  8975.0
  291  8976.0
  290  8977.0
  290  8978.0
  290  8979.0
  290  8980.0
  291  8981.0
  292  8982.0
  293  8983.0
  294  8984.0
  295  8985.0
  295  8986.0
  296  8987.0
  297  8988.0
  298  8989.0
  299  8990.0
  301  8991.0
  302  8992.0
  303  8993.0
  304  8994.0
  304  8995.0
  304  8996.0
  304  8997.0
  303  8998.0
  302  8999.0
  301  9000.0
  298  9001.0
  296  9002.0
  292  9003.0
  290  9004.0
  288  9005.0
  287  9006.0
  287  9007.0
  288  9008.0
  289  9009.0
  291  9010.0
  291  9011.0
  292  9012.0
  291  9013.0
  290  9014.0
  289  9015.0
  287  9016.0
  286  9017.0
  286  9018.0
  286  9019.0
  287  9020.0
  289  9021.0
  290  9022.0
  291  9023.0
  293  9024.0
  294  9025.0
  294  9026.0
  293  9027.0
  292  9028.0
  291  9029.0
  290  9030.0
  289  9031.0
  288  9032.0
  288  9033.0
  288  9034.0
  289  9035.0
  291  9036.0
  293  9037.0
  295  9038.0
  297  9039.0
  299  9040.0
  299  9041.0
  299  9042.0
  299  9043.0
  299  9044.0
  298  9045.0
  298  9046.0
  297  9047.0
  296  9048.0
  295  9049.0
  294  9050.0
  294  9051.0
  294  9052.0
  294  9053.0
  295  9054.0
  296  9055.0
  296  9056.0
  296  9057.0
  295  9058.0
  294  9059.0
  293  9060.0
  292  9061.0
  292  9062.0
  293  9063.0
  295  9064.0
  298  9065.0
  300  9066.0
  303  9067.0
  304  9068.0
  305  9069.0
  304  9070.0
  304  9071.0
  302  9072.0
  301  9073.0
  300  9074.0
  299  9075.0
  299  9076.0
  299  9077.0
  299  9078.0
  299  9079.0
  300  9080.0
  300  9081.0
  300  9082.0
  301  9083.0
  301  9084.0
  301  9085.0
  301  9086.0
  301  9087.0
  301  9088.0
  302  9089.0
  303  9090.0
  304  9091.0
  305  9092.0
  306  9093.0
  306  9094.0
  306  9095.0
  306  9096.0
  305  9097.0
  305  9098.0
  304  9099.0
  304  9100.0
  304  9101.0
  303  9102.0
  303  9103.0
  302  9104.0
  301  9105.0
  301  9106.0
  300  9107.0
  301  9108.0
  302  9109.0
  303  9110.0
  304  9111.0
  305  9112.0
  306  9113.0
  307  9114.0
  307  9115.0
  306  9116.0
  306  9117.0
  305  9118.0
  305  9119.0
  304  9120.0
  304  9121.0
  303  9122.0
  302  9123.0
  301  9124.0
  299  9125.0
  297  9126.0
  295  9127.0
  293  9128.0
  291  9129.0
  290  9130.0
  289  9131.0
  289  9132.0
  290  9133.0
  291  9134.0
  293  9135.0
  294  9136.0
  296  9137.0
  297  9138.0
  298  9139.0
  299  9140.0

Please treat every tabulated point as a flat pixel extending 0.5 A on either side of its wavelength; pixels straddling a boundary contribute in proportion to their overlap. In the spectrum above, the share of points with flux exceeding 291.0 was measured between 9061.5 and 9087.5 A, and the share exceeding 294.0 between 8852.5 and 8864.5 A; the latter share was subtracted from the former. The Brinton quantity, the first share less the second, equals 1.0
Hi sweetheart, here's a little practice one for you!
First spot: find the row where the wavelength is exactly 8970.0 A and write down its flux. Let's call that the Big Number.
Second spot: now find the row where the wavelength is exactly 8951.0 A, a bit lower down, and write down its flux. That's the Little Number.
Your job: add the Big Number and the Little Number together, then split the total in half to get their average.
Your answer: 294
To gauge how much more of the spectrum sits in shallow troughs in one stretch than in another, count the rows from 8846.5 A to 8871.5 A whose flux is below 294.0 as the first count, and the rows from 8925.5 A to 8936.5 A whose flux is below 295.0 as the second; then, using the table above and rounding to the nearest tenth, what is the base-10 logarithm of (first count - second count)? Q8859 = 1.1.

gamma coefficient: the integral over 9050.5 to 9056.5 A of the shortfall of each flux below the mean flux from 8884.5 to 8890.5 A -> -20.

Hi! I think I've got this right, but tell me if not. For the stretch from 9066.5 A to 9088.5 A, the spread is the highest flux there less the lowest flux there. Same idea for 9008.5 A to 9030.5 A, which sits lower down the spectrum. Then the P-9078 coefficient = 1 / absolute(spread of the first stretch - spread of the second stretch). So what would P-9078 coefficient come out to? 0.50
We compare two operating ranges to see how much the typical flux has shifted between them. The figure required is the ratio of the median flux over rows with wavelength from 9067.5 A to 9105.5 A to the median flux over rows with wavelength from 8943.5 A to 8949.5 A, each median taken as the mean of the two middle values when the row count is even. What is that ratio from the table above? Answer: 1.02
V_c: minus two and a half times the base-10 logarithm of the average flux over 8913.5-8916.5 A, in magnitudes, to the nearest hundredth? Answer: -6.15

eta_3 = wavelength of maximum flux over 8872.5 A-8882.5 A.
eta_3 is 8882.0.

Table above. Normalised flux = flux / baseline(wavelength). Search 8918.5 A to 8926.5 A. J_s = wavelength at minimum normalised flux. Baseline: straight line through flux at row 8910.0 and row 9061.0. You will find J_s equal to 8921.0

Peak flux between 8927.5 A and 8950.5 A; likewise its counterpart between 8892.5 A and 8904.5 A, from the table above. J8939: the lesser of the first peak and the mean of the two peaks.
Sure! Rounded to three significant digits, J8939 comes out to 295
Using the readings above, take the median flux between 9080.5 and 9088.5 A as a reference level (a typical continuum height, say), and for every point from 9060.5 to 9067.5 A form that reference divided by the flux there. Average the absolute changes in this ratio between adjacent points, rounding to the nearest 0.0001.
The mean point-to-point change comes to 0.0062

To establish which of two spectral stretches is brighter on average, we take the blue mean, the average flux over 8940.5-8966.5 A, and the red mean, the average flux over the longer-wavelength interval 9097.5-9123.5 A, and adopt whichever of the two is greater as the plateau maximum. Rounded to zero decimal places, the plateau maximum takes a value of 304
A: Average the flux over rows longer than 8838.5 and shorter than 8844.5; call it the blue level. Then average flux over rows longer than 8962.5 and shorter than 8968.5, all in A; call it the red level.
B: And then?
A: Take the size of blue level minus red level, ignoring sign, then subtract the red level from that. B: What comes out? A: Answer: -285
